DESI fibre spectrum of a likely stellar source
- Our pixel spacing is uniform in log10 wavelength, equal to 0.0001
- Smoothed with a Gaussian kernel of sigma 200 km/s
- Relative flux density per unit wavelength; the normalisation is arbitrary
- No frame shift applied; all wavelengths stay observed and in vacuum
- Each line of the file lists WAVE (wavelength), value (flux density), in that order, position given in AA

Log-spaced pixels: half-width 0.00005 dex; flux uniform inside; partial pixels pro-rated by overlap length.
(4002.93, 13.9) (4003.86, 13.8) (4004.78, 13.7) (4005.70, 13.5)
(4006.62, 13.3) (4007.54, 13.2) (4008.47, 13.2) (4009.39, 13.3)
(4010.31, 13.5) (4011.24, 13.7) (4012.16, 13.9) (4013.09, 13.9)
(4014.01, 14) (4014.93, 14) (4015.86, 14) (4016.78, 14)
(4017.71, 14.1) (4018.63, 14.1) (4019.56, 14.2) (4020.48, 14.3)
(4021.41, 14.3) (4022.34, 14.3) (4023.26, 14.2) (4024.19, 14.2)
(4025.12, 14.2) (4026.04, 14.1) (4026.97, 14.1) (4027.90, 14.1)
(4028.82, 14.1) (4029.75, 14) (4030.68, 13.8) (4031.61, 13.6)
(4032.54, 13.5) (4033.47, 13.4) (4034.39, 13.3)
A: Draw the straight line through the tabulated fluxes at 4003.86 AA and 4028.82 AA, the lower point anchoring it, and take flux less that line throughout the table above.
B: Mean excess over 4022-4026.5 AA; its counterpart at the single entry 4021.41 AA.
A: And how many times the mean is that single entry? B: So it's 1.9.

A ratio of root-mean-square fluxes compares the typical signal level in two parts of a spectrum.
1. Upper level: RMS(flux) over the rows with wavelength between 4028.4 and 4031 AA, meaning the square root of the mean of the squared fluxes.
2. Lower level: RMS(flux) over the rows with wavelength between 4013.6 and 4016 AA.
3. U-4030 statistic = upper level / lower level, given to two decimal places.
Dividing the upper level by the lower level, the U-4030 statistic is 1.00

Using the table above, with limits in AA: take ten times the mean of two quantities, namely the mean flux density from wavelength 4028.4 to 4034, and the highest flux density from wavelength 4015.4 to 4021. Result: 140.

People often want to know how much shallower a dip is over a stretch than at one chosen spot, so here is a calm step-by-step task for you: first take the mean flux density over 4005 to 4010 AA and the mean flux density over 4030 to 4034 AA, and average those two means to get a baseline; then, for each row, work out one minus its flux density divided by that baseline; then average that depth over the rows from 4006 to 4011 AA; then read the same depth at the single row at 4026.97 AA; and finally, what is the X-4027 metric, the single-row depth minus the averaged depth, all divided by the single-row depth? 1.2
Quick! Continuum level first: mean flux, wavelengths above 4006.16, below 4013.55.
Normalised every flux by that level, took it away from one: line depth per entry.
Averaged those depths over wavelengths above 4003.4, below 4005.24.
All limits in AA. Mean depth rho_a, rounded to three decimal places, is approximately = -0.019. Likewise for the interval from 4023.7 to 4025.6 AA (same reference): -0.052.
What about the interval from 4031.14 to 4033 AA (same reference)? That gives -0.004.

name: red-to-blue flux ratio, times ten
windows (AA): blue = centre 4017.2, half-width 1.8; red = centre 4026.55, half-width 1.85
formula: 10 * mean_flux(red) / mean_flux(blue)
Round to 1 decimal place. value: 10.1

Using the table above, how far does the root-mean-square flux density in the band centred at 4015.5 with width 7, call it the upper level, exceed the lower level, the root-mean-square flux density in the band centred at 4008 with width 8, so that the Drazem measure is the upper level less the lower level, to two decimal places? 0.57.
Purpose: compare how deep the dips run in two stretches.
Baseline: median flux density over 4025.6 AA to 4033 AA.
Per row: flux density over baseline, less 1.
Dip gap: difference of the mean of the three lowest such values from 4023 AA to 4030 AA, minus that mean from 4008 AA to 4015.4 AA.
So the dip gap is 0.052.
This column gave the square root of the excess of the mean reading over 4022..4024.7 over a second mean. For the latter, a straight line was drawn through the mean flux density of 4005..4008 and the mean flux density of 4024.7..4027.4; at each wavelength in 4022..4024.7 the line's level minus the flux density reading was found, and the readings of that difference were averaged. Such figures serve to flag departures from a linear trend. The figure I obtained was 3.80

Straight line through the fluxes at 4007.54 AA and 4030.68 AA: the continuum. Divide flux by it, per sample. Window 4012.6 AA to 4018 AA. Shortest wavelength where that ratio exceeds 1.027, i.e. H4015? 4013.09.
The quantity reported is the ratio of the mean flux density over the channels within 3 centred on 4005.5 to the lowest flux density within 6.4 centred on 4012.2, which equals 1.02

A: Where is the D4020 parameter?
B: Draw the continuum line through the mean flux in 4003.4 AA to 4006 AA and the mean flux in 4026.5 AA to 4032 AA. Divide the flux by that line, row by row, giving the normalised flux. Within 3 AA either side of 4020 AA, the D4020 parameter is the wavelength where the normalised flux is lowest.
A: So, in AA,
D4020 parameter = 4018.63 AA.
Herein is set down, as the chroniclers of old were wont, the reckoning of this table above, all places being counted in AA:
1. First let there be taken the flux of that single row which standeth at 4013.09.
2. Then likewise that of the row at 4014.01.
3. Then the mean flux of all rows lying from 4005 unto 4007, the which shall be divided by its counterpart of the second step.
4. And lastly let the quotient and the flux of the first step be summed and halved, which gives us 7.43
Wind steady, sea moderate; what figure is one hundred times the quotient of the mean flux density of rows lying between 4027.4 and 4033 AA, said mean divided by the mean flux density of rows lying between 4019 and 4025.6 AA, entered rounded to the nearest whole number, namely 97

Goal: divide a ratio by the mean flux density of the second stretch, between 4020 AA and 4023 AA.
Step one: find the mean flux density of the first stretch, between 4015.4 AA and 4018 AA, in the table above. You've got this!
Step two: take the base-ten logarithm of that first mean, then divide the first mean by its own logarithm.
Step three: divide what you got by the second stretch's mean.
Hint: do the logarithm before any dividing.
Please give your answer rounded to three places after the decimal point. 0.855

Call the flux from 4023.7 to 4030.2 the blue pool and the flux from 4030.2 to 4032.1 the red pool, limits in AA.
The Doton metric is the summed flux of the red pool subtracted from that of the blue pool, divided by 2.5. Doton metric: 29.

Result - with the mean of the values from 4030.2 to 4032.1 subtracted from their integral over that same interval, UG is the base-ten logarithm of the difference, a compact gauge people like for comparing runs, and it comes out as 1.1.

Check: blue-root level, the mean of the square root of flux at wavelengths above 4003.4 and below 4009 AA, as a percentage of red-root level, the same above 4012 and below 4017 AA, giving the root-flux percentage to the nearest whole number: 98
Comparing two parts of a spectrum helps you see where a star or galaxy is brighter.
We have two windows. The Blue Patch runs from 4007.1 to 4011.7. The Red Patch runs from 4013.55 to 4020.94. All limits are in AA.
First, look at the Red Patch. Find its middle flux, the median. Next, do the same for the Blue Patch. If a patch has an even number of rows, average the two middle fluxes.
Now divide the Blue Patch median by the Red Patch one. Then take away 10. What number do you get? -9.05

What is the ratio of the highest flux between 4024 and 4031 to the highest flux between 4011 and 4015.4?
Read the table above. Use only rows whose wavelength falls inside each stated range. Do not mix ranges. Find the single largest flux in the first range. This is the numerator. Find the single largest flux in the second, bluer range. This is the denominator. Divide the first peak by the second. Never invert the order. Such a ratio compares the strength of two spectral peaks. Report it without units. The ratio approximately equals 1.01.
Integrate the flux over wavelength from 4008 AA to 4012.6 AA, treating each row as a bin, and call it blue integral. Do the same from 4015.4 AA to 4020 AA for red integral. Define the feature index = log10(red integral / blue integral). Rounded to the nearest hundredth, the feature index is 0.02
